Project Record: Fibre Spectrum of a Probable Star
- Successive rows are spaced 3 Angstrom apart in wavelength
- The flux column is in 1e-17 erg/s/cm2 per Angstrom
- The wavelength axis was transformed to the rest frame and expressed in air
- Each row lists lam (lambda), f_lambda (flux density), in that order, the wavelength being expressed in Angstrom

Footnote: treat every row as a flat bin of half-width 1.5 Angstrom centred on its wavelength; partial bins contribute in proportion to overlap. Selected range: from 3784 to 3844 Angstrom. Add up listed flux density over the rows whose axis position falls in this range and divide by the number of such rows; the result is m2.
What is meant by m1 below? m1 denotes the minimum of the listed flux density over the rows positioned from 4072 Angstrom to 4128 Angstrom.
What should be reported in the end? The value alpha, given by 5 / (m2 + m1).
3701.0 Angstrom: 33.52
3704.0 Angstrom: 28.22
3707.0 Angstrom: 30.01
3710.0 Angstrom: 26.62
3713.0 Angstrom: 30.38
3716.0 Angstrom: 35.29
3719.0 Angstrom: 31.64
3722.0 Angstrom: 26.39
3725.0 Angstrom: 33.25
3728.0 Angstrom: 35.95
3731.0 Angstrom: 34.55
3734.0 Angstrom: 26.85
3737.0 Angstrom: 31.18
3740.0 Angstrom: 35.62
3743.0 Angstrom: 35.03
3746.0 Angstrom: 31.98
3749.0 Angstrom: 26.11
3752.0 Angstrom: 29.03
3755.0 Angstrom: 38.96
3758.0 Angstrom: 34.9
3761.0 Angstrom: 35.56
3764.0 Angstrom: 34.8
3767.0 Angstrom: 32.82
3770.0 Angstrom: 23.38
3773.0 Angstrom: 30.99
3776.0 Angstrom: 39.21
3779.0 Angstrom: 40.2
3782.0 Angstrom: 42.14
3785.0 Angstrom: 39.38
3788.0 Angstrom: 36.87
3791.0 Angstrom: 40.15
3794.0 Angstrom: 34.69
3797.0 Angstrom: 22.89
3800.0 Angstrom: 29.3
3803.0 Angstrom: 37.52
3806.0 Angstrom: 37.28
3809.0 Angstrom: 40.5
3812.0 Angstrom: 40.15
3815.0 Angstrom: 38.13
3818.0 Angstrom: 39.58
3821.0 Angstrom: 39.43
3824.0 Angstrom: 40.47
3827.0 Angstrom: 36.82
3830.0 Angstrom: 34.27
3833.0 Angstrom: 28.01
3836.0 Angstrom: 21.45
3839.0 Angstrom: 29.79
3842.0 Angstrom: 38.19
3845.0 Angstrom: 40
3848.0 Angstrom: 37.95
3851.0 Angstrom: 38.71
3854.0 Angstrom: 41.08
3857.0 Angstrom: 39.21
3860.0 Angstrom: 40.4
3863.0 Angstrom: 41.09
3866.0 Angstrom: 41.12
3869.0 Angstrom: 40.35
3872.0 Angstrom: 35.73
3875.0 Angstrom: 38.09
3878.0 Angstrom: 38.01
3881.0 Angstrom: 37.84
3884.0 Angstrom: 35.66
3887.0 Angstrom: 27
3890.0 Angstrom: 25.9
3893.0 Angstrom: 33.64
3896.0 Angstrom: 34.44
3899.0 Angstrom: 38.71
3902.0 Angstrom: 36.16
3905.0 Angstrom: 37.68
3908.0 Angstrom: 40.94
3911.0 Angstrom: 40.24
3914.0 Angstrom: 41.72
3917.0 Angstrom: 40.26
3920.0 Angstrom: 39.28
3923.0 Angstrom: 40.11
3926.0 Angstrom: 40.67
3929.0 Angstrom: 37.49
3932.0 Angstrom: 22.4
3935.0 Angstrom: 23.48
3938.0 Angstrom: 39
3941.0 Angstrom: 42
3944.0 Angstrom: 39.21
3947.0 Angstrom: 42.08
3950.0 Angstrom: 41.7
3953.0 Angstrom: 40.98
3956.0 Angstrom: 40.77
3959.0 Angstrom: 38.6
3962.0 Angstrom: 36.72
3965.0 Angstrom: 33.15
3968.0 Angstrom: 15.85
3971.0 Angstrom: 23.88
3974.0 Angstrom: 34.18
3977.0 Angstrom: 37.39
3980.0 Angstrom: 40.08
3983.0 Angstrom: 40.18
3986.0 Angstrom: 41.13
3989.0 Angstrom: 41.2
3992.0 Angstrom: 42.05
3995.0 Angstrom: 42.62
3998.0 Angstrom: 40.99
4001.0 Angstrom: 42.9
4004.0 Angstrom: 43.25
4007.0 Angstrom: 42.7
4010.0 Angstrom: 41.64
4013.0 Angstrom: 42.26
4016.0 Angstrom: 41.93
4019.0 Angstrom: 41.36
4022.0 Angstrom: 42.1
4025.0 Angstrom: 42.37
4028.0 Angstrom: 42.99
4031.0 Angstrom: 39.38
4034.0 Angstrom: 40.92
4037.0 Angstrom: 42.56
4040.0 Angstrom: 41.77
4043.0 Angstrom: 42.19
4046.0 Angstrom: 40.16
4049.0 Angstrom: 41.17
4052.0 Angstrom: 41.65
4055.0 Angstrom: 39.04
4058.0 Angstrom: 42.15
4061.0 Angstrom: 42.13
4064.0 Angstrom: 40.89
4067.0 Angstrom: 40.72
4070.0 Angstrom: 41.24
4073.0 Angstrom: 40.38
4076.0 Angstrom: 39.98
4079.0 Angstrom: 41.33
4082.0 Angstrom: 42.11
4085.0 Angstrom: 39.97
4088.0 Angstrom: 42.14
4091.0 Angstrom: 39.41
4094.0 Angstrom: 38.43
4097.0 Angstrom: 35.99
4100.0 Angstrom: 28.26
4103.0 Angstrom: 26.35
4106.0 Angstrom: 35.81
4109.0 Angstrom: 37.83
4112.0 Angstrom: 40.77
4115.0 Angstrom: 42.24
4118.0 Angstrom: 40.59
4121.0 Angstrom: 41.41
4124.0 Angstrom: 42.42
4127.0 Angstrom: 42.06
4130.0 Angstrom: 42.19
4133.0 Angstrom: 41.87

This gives 0.081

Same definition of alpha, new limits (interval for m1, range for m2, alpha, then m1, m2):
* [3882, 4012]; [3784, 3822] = 0.095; 15.85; 37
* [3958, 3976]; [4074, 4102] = 0.092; 15.85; 39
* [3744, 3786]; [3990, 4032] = 0.076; 23.38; 42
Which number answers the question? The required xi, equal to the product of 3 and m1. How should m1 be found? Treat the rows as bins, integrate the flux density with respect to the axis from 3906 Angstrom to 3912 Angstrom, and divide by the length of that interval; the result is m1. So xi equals 121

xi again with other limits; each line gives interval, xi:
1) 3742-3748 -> 98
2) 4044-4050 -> 122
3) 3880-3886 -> 108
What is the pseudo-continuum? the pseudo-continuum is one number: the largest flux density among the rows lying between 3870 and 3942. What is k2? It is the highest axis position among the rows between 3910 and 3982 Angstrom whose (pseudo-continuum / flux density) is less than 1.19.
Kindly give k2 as 3980.0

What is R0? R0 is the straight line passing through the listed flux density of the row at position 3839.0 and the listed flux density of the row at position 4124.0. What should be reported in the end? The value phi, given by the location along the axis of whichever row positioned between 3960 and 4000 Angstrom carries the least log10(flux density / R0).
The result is 3968.0 Angstrom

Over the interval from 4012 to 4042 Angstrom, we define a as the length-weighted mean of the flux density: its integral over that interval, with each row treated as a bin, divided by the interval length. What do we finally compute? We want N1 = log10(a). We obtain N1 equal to 1.62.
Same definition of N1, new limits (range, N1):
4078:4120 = 1.58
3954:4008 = 1.58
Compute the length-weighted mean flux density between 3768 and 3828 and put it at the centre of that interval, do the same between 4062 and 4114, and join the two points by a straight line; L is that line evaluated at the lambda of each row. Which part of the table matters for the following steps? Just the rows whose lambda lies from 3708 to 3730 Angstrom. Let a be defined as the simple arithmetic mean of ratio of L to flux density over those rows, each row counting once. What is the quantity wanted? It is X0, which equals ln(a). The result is 0.15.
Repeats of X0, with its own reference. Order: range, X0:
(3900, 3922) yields -0.06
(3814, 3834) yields 0.01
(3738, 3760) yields 0.10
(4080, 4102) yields 0.03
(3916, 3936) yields 0.13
